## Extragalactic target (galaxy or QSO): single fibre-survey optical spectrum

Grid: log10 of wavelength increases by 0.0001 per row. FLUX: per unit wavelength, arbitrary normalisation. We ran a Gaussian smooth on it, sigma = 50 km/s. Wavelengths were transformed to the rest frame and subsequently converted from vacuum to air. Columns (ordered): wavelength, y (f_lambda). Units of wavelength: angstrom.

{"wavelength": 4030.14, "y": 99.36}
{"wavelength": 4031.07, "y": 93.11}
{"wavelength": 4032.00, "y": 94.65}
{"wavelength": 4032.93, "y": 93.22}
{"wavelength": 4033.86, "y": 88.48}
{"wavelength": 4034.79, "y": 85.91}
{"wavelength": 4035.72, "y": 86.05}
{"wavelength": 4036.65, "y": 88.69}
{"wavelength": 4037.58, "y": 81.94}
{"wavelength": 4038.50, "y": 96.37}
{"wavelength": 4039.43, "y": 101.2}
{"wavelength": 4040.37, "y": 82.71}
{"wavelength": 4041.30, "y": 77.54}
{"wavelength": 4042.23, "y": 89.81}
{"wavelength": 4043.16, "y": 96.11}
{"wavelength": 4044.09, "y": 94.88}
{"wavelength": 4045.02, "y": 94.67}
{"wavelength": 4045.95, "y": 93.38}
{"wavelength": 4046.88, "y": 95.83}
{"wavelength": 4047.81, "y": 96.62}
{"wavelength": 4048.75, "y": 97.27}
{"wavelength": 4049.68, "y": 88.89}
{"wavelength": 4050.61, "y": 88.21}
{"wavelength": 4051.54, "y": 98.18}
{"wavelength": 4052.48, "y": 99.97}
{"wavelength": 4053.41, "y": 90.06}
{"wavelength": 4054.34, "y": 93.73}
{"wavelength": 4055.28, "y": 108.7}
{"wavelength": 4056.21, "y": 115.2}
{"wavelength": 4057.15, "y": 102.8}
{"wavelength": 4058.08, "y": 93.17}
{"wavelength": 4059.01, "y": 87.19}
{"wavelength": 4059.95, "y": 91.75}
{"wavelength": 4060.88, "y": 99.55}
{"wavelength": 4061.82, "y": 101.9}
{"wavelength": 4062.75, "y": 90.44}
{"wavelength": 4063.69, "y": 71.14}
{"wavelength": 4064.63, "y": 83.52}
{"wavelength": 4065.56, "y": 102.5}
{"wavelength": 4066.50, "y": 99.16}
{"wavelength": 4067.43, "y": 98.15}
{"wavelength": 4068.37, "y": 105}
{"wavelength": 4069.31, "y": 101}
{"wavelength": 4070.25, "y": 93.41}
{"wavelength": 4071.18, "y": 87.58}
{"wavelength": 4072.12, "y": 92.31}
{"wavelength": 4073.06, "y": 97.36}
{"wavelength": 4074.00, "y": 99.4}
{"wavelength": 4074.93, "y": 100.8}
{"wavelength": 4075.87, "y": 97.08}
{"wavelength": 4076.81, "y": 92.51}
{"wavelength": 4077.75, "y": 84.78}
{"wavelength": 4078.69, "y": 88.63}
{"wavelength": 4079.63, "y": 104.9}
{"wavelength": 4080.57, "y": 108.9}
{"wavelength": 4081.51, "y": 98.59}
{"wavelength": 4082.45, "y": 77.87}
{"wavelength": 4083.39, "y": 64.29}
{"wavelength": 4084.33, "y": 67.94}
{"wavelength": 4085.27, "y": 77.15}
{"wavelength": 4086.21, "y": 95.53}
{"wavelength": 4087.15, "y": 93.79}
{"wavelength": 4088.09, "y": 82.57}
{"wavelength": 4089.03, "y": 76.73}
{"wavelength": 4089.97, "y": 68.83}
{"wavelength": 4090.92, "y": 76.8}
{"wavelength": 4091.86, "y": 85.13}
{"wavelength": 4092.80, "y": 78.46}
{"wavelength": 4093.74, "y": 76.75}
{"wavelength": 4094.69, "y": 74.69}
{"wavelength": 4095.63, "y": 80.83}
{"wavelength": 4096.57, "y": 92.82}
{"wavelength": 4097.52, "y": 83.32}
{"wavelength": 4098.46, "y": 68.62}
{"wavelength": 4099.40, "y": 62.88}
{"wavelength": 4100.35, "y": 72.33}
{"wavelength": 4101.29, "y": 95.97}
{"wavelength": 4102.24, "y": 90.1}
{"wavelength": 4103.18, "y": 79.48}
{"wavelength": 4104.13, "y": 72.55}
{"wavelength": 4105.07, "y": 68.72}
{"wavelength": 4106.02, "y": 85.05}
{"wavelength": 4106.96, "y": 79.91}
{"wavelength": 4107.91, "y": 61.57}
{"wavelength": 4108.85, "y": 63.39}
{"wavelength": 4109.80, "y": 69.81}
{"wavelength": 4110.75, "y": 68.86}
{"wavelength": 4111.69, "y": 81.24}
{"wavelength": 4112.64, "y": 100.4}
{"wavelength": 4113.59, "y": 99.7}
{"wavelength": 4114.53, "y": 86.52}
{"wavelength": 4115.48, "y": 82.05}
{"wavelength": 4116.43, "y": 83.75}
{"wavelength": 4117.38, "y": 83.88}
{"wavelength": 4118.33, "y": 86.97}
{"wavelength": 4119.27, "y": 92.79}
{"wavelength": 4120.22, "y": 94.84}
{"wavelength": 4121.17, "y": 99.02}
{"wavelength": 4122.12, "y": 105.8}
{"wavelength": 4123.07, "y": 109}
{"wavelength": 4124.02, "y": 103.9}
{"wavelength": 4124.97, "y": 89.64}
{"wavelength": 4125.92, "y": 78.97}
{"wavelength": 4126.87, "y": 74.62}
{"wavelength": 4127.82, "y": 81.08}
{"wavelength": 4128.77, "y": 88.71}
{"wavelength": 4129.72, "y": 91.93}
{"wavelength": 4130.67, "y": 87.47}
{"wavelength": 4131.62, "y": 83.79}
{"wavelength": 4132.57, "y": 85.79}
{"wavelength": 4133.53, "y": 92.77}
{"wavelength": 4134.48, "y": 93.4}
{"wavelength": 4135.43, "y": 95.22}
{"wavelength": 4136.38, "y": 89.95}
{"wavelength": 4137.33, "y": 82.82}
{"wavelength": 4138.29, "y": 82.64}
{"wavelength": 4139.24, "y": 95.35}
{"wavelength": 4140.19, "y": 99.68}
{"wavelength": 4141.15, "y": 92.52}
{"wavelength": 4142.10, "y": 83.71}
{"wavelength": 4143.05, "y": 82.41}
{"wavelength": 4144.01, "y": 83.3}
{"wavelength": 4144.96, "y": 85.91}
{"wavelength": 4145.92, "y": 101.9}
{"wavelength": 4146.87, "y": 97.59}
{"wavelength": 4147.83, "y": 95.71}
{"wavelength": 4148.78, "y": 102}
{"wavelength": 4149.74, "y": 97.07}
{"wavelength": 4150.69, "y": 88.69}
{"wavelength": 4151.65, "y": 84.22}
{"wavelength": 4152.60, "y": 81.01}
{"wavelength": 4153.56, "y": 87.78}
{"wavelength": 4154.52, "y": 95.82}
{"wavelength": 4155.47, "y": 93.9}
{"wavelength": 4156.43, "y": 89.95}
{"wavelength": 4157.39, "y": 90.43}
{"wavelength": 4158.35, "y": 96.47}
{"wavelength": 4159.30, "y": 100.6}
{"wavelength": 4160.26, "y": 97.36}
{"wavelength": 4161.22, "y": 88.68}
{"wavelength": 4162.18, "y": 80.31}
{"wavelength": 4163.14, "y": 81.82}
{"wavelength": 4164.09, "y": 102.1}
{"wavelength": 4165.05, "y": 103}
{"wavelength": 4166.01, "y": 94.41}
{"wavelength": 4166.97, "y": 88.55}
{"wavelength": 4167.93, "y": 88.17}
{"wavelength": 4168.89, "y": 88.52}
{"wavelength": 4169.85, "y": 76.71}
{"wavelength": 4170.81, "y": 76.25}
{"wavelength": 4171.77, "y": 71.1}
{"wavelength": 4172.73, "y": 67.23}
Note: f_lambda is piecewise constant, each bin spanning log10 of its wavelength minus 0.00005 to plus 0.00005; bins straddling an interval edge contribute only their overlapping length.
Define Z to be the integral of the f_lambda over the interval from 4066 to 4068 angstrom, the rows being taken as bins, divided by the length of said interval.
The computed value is 99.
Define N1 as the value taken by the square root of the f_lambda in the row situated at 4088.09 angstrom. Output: 9.1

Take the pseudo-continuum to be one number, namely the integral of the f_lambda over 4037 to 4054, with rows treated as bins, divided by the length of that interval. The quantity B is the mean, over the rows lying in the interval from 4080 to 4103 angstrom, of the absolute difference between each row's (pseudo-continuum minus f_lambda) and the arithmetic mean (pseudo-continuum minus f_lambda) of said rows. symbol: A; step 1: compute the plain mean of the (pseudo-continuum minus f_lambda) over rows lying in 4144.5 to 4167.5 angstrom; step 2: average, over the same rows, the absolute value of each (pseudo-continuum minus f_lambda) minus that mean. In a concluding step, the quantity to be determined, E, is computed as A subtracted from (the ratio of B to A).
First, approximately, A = 6.0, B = 9.5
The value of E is -4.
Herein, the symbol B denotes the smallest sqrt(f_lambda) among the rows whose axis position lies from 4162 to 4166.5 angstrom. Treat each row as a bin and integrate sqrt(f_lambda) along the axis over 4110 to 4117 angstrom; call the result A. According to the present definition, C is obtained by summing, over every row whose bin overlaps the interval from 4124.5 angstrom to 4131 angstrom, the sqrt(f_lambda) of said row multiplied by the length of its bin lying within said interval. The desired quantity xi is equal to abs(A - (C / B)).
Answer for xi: 58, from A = 65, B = 8.96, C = 60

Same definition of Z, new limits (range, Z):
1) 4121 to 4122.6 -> 103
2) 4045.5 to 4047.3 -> 95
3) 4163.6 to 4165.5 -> 103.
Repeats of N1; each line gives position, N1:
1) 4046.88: 9.8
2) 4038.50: 9.8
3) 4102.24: 9.5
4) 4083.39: 8.0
